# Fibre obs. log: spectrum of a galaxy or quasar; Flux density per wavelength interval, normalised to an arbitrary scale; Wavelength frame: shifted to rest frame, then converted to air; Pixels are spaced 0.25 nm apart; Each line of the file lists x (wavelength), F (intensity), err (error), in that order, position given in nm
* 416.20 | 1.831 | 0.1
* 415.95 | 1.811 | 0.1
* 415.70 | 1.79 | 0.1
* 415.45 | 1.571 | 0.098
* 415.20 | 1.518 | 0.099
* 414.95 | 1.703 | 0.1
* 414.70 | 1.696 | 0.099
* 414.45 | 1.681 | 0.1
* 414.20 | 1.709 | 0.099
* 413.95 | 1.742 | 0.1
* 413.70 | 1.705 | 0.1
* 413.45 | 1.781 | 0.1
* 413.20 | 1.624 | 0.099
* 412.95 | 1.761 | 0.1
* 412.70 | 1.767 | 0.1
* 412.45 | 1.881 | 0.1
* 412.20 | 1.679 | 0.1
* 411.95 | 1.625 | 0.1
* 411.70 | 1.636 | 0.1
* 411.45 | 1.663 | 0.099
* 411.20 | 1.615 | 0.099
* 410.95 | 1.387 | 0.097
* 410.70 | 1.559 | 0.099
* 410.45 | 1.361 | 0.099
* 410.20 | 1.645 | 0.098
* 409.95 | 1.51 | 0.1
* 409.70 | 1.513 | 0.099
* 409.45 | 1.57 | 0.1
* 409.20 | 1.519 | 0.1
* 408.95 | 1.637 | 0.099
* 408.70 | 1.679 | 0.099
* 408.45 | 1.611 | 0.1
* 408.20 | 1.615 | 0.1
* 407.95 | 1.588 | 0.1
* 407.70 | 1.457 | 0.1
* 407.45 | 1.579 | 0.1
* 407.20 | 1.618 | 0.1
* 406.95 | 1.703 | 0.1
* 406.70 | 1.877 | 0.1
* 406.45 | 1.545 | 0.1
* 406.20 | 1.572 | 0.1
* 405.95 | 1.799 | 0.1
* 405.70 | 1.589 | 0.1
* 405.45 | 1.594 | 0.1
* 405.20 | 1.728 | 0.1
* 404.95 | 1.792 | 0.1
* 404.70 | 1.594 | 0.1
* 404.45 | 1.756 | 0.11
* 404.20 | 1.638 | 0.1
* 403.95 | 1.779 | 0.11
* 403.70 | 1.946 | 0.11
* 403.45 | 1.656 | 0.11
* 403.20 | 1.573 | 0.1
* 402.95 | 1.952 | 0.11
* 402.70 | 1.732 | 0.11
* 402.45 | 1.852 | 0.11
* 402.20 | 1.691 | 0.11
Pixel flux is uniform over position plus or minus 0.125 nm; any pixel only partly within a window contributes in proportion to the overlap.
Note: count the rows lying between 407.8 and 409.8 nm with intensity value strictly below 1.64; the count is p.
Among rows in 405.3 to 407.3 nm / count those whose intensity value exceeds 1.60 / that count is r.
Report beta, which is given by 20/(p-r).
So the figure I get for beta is 7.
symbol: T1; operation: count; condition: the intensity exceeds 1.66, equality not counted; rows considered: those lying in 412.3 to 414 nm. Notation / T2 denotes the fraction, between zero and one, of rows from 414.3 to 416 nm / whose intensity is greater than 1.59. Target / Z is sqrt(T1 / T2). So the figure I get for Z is 2.9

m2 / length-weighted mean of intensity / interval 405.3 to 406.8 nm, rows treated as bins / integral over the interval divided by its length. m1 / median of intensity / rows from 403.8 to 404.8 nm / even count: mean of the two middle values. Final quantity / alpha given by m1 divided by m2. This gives 1.02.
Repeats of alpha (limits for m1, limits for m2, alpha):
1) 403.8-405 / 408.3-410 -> 1.11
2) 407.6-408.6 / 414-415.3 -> 0.96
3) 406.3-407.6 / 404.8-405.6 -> 0.95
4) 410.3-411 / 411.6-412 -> 0.85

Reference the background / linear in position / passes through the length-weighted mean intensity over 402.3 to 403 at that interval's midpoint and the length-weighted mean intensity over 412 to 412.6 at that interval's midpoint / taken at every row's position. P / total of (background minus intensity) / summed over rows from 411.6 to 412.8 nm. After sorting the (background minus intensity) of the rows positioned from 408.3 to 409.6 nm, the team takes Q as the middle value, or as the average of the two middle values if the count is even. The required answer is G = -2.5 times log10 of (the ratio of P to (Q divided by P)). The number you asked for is 1.4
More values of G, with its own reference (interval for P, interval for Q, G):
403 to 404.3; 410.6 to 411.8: -0.6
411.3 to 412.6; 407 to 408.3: 0.7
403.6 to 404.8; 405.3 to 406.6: 0.5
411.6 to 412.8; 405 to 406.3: 1.7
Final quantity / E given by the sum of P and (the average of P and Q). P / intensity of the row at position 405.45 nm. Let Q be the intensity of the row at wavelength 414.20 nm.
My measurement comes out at 3.25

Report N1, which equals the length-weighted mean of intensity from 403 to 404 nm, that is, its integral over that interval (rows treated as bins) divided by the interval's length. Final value 1.75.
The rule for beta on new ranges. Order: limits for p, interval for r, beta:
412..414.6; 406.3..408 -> -10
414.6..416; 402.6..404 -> -7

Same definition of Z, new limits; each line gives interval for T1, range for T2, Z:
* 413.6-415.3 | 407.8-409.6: 3.2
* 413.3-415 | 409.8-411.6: 4.0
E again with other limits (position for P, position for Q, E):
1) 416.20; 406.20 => 3.53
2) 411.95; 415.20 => 3.20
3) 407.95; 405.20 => 3.25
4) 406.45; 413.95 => 3.19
